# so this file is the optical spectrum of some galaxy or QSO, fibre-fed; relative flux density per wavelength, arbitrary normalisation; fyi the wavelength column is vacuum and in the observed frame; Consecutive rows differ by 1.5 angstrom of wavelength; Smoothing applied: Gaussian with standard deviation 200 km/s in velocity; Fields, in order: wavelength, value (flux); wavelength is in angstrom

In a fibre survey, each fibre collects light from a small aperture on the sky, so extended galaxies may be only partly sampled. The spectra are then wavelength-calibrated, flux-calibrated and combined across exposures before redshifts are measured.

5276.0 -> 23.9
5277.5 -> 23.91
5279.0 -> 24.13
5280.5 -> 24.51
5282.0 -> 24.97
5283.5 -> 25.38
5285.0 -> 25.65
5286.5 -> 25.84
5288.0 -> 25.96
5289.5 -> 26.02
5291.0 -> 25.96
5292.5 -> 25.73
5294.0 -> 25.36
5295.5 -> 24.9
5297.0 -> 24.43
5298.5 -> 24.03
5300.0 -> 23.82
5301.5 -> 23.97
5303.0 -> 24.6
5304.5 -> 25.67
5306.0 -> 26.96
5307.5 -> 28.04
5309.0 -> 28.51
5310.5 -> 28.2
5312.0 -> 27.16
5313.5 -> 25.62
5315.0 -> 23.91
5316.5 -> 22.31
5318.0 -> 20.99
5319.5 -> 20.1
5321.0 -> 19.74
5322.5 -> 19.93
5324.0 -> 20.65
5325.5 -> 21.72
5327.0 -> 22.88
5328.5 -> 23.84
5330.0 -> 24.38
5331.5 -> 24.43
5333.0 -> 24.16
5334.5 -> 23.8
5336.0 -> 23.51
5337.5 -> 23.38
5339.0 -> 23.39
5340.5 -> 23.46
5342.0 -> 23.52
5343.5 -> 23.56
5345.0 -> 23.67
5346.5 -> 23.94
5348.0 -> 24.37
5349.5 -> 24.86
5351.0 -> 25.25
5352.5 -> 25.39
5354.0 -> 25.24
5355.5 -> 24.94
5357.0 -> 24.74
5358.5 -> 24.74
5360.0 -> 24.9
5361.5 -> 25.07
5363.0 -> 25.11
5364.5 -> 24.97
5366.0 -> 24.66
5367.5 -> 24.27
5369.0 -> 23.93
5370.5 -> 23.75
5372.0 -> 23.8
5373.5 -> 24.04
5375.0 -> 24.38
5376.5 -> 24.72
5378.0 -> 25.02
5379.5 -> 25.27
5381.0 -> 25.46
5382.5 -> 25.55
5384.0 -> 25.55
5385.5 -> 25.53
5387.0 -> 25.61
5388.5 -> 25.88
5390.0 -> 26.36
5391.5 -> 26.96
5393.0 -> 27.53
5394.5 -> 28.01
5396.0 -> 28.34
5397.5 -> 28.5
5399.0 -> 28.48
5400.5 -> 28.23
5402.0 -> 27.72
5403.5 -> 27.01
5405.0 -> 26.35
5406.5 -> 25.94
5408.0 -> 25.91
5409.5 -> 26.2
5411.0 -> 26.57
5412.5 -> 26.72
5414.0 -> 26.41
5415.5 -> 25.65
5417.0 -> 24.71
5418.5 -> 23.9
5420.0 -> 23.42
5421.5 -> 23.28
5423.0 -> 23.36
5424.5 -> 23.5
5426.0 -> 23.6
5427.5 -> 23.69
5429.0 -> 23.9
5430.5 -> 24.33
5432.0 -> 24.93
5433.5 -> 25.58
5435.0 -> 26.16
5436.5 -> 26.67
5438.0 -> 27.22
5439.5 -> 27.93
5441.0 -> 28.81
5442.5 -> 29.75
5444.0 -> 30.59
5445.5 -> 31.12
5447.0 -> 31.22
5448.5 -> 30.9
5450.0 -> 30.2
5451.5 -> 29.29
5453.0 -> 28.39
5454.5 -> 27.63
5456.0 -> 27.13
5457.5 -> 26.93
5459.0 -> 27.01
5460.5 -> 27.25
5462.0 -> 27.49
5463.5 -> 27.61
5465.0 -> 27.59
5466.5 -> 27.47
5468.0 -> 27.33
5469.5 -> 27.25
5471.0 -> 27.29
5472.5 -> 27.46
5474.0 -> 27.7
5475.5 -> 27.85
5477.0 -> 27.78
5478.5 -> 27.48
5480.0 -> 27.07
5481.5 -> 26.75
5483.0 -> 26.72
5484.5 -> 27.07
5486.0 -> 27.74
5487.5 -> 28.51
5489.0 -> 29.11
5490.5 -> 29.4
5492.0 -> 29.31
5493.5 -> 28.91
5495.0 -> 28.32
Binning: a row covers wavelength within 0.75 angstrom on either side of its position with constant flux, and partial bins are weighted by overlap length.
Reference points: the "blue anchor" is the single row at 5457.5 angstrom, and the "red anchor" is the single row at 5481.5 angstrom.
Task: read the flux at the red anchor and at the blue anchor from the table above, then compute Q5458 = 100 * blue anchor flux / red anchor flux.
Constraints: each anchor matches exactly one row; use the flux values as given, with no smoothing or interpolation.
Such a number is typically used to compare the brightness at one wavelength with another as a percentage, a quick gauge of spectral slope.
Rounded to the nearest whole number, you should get 101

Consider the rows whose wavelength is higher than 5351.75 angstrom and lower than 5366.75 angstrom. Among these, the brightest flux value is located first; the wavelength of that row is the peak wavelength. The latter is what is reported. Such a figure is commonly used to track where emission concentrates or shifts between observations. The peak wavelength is 5352.5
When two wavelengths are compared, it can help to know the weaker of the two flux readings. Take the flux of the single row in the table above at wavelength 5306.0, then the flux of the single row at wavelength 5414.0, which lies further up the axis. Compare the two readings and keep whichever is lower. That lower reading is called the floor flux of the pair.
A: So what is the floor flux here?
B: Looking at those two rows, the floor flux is 26.4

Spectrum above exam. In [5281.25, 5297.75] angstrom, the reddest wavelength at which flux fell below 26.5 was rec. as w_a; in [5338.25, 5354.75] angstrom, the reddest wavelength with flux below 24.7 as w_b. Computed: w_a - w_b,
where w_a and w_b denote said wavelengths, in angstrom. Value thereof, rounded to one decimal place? -51.0 angstrom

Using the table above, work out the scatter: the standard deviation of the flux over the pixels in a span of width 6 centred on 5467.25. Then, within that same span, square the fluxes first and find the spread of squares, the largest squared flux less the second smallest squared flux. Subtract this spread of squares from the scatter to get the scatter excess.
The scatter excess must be -14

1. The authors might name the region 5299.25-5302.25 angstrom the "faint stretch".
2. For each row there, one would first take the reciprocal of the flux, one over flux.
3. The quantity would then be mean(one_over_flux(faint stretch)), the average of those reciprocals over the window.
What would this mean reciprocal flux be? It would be 0.0419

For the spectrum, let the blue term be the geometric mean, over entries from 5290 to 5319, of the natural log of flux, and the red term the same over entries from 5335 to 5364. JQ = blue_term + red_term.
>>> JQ 6.42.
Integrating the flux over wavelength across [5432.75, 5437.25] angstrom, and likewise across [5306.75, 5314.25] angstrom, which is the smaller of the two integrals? 118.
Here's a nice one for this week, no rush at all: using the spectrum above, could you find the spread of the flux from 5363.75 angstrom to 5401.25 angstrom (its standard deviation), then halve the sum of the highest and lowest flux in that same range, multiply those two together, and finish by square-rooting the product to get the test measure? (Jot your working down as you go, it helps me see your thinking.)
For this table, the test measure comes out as 6.4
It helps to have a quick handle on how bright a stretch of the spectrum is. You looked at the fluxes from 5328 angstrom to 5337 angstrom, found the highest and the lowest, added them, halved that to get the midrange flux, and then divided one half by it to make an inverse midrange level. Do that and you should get 0.0209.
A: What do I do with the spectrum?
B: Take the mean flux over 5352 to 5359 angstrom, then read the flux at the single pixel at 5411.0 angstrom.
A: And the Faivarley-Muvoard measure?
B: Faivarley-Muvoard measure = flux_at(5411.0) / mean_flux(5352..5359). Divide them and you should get 1.06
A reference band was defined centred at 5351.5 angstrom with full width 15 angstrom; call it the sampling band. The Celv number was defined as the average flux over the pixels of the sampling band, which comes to 25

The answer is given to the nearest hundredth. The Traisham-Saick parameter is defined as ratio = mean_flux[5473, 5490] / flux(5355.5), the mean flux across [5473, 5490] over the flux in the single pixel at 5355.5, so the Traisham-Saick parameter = 1.11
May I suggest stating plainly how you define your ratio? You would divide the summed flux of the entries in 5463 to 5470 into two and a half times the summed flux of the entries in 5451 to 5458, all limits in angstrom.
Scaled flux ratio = 2.54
